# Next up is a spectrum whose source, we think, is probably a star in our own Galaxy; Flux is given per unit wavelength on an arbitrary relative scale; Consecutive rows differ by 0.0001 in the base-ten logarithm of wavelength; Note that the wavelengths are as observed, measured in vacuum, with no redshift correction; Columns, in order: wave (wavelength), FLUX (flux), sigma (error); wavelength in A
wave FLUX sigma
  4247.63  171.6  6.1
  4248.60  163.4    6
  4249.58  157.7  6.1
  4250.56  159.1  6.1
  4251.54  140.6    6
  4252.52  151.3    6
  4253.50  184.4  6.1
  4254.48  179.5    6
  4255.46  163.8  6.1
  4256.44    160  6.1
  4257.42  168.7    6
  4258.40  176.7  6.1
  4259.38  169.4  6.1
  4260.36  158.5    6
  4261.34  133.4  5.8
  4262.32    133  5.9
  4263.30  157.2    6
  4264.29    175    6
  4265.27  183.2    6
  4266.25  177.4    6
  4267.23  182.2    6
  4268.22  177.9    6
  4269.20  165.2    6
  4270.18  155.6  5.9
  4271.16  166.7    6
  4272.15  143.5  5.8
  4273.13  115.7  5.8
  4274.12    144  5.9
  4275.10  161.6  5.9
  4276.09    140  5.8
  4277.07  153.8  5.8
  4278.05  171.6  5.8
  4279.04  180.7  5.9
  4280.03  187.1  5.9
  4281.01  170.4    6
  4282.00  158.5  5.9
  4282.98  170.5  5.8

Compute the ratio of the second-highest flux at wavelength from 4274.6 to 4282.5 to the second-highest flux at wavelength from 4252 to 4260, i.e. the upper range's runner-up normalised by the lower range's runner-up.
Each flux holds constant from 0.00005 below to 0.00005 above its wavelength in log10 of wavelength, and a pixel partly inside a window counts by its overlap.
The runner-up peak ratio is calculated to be 1.01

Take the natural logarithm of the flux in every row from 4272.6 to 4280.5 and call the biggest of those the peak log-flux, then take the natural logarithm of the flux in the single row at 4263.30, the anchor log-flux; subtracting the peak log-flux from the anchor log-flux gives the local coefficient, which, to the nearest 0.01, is -0.17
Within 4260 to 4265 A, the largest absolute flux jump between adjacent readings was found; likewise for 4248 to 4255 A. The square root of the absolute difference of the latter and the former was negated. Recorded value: -2.8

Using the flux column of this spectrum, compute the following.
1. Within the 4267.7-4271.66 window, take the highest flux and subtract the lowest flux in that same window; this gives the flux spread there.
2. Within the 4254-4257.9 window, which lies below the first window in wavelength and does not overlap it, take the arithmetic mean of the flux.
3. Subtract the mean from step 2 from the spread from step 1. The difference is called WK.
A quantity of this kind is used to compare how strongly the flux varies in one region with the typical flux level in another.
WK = -146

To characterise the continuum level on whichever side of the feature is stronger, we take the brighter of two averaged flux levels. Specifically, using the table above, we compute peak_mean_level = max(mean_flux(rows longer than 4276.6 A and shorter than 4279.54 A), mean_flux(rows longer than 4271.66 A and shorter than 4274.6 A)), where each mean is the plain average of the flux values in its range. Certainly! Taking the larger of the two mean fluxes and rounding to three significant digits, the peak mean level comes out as 169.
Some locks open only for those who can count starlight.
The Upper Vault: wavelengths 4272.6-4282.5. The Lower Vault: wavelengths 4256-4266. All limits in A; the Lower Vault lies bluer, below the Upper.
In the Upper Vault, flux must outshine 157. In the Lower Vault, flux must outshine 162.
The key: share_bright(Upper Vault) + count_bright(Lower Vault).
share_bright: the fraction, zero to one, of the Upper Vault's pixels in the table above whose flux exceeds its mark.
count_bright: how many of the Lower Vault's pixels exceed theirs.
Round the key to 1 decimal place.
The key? 5.6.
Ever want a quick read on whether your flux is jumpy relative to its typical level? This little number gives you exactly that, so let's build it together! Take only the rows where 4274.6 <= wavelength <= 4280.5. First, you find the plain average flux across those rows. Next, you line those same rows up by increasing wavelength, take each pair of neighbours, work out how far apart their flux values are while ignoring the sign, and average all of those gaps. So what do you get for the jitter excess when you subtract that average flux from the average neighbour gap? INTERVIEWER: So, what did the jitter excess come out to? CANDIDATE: -152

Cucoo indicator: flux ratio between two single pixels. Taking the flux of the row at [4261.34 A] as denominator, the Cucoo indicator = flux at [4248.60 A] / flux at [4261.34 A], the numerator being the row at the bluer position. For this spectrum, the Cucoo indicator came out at 1.22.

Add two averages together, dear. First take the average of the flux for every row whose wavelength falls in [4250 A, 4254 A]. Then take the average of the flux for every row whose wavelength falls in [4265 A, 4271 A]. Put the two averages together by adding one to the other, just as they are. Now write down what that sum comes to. 332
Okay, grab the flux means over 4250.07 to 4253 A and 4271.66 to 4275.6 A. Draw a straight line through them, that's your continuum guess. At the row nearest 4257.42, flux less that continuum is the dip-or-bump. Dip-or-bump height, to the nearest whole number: 21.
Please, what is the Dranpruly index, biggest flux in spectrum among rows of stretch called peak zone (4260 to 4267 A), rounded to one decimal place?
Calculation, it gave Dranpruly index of 183.2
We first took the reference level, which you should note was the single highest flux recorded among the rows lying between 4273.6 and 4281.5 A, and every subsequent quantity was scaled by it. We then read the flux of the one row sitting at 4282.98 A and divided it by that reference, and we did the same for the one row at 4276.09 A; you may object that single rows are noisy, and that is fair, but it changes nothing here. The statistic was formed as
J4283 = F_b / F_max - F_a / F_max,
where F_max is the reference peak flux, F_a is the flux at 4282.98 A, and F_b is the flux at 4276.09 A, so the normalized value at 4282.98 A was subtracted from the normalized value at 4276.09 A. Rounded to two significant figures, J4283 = -0.16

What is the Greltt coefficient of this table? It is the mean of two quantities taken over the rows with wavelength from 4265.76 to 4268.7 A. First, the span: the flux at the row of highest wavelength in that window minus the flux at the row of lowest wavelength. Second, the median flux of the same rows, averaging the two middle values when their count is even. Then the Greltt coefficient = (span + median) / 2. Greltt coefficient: 89.2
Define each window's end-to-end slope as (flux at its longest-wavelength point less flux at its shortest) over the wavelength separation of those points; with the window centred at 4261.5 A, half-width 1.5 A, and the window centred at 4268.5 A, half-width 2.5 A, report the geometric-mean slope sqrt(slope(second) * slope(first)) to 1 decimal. 8.5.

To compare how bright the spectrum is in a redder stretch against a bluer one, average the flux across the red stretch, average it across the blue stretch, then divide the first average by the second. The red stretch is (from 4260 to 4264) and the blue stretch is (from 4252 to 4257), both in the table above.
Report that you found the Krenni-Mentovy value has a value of 0.87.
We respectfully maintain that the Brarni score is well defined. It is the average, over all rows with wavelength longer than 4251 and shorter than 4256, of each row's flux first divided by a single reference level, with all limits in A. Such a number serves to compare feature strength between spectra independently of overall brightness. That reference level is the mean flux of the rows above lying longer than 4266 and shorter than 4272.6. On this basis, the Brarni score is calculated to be 0.98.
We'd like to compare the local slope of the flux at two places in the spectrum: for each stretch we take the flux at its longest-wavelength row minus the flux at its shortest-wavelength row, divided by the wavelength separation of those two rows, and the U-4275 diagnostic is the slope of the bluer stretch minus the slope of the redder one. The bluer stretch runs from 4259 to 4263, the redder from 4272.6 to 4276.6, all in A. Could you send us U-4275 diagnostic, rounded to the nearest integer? -21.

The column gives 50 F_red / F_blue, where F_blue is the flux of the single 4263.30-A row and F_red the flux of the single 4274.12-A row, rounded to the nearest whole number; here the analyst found 46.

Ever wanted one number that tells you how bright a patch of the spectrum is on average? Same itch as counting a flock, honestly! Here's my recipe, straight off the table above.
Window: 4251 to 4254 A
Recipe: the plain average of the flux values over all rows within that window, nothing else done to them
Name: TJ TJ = 159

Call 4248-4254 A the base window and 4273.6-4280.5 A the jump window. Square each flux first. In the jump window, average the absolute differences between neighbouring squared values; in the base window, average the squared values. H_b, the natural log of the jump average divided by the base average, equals -1.73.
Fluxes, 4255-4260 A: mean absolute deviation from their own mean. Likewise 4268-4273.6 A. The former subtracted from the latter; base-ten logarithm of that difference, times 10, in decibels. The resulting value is 11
